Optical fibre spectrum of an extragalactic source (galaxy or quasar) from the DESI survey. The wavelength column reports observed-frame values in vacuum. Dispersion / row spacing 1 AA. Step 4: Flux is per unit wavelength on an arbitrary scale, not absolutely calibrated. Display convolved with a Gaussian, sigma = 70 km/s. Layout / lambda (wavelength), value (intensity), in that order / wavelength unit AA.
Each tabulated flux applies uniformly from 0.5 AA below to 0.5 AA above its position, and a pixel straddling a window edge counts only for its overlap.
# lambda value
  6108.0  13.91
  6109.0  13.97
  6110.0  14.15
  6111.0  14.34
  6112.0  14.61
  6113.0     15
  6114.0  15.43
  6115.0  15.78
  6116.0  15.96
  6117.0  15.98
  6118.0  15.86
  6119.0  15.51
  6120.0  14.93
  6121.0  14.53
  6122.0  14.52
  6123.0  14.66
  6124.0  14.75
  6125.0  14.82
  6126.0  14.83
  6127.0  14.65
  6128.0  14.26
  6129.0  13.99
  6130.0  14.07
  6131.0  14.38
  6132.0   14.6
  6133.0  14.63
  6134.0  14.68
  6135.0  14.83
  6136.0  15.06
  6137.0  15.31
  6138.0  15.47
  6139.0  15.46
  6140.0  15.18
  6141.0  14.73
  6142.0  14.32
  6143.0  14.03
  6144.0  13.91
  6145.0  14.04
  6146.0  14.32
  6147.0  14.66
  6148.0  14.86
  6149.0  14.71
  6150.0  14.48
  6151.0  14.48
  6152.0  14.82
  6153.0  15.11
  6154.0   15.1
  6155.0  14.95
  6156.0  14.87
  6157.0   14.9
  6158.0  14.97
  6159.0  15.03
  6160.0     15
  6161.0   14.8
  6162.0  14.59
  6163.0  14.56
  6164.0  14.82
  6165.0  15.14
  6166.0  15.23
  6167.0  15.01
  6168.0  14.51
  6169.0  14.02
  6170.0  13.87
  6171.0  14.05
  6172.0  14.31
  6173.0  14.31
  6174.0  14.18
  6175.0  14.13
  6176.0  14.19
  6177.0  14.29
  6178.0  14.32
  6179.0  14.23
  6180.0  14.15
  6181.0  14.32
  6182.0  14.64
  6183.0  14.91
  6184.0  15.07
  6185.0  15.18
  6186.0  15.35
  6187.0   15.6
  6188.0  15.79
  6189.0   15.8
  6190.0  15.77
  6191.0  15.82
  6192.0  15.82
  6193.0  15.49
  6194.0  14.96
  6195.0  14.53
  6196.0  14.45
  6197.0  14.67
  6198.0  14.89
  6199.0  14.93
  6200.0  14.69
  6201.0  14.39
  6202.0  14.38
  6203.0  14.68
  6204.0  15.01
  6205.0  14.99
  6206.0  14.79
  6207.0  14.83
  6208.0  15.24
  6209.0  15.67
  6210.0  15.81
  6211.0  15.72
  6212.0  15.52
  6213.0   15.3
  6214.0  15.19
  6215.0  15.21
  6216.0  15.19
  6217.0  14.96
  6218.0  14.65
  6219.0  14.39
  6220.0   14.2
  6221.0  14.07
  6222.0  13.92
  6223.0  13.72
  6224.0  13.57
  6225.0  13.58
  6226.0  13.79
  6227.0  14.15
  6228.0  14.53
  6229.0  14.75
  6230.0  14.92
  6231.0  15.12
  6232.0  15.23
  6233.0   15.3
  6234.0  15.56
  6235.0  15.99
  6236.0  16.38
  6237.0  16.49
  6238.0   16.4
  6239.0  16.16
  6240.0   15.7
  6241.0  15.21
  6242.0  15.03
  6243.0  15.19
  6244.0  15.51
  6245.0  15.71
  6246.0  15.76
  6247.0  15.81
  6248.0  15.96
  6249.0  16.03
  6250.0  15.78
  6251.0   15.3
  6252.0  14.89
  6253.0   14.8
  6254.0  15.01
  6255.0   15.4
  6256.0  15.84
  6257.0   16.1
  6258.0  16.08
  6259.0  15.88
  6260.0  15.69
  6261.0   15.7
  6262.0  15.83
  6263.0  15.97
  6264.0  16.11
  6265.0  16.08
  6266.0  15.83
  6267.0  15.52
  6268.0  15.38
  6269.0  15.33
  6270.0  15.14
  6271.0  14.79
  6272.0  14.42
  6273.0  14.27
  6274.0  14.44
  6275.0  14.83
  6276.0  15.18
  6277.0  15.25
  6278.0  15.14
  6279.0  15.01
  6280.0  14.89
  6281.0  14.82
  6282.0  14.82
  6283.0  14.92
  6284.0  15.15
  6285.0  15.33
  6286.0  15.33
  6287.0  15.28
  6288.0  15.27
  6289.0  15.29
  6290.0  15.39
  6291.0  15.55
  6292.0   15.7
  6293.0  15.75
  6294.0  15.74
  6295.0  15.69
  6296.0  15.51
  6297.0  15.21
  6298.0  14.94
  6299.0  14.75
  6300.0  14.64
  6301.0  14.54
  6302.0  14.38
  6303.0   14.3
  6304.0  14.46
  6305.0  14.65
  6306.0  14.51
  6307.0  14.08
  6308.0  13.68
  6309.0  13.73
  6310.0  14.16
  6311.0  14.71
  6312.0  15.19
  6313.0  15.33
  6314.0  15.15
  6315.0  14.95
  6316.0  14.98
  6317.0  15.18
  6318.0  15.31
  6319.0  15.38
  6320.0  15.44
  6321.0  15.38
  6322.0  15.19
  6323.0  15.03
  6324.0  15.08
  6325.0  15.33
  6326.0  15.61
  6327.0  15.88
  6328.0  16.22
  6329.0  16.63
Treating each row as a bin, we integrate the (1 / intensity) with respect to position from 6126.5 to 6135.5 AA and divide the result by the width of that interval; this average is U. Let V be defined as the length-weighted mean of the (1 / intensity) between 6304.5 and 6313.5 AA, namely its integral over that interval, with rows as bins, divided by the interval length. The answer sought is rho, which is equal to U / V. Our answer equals 1.00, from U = 0.0692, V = 0.069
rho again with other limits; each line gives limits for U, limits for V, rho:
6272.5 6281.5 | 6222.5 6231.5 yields 0.96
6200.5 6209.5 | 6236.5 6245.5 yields 1.05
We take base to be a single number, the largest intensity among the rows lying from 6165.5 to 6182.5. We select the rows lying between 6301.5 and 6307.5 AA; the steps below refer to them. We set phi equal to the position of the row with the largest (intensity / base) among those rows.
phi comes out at 6305.0 AA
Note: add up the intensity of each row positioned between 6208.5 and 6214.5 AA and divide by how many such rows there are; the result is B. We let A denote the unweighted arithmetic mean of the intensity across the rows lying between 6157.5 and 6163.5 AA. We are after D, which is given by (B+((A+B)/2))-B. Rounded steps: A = 14.8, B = 15.5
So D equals 15.2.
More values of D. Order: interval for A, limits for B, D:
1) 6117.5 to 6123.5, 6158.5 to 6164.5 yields 14.9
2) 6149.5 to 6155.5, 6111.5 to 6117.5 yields 15.1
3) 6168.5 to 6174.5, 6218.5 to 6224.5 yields 14.1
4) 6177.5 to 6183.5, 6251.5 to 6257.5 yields 14.9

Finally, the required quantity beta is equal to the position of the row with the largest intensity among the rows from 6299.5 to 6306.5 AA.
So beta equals 6305.0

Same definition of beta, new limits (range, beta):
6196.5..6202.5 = 6199.0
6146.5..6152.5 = 6148.0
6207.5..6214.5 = 6210.0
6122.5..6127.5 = 6126.0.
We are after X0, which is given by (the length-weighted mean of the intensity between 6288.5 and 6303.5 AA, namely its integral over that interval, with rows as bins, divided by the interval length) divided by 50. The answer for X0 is 0.303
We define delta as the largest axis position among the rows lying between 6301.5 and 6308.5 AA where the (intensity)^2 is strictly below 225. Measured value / 6308.0 AA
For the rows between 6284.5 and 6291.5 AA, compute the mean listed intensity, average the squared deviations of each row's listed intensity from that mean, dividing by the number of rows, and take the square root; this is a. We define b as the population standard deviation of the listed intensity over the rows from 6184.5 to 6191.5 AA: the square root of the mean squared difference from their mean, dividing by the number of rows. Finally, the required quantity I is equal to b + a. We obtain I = 0.33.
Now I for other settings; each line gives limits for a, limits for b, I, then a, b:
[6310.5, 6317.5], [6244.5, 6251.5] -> 0.41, 0.19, 0.22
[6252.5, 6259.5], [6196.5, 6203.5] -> 0.68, 0.48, 0.20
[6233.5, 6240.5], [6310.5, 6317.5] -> 0.53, 0.34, 0.19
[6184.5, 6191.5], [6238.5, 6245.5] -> 0.60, 0.24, 0.36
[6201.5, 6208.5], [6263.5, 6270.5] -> 0.61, 0.25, 0.35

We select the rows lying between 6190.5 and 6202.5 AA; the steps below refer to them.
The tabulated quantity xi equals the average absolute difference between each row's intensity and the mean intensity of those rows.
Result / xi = 0.40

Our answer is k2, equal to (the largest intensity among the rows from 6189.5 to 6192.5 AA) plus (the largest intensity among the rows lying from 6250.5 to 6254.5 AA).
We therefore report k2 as 31.1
